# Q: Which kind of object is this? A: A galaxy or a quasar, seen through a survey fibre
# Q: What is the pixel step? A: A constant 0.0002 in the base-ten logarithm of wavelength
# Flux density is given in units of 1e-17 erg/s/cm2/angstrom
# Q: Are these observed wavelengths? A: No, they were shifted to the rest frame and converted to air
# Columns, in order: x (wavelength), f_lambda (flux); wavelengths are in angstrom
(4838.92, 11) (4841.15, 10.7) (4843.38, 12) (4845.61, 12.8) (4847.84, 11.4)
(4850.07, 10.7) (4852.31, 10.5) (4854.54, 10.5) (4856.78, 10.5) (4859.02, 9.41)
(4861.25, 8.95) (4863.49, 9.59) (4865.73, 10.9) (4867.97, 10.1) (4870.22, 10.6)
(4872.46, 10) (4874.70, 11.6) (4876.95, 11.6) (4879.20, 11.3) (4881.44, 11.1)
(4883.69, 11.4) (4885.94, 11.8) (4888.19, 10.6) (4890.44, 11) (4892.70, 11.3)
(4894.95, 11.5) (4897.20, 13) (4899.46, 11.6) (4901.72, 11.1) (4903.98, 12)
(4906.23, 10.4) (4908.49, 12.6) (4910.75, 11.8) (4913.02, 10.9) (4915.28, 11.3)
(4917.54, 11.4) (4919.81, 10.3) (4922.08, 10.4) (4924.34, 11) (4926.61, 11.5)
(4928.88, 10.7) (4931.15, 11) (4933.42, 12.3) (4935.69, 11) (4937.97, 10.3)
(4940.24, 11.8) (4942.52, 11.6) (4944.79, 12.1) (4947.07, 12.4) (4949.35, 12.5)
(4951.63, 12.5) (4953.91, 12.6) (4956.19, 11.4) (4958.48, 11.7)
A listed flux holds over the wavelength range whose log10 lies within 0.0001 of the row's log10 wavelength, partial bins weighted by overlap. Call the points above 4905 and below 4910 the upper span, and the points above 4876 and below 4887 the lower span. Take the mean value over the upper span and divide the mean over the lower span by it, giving 0.99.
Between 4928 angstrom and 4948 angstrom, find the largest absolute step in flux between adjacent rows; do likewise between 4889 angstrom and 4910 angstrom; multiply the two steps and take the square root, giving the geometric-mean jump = 1.82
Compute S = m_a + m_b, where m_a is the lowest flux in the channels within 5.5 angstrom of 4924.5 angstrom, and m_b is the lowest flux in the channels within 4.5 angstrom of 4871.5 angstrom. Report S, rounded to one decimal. 20.3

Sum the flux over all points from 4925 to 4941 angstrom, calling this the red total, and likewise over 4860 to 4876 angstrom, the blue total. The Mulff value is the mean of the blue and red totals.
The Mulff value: 75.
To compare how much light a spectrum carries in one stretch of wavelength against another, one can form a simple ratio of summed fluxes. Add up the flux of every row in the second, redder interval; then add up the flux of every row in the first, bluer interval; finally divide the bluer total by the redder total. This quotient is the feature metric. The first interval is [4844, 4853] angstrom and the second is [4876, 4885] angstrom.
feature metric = 1.00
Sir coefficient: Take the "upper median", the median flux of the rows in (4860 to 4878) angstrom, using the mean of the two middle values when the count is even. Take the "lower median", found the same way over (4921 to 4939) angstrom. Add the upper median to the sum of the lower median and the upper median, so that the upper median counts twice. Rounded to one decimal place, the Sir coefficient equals 31.7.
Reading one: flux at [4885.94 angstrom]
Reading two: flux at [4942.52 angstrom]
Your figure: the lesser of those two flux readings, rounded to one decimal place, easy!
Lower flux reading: 11.6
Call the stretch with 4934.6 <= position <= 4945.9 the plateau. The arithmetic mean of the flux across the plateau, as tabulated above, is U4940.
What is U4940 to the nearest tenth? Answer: 11.4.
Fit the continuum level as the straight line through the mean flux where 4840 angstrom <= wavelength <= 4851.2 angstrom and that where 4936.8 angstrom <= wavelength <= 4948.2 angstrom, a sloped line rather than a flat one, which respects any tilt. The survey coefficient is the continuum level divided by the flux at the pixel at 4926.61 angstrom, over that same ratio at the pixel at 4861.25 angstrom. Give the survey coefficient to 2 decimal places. 0.78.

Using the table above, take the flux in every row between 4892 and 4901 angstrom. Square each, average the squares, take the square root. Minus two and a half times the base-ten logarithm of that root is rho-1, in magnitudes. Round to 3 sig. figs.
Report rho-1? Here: -2.69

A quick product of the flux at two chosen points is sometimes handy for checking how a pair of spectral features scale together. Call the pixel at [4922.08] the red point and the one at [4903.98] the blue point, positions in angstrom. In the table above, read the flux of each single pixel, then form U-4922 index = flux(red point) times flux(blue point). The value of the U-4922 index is 125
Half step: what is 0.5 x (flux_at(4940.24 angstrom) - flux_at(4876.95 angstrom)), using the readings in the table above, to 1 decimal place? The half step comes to 0.1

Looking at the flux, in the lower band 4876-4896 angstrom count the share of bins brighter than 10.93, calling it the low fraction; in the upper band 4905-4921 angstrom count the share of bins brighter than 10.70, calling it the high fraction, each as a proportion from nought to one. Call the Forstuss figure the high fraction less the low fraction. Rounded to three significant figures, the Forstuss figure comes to -0.175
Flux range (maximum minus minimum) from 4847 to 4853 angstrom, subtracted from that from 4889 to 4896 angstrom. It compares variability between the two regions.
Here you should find -0.40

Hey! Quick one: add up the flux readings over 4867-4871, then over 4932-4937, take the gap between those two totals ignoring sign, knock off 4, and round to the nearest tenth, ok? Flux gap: -1.4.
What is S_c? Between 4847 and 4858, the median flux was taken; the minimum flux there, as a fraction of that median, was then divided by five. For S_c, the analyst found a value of 0.200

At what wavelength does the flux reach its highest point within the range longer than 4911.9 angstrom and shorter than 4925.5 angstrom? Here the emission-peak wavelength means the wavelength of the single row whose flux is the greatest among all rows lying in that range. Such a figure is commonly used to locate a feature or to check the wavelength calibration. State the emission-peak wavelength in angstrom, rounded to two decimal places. 4917.54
